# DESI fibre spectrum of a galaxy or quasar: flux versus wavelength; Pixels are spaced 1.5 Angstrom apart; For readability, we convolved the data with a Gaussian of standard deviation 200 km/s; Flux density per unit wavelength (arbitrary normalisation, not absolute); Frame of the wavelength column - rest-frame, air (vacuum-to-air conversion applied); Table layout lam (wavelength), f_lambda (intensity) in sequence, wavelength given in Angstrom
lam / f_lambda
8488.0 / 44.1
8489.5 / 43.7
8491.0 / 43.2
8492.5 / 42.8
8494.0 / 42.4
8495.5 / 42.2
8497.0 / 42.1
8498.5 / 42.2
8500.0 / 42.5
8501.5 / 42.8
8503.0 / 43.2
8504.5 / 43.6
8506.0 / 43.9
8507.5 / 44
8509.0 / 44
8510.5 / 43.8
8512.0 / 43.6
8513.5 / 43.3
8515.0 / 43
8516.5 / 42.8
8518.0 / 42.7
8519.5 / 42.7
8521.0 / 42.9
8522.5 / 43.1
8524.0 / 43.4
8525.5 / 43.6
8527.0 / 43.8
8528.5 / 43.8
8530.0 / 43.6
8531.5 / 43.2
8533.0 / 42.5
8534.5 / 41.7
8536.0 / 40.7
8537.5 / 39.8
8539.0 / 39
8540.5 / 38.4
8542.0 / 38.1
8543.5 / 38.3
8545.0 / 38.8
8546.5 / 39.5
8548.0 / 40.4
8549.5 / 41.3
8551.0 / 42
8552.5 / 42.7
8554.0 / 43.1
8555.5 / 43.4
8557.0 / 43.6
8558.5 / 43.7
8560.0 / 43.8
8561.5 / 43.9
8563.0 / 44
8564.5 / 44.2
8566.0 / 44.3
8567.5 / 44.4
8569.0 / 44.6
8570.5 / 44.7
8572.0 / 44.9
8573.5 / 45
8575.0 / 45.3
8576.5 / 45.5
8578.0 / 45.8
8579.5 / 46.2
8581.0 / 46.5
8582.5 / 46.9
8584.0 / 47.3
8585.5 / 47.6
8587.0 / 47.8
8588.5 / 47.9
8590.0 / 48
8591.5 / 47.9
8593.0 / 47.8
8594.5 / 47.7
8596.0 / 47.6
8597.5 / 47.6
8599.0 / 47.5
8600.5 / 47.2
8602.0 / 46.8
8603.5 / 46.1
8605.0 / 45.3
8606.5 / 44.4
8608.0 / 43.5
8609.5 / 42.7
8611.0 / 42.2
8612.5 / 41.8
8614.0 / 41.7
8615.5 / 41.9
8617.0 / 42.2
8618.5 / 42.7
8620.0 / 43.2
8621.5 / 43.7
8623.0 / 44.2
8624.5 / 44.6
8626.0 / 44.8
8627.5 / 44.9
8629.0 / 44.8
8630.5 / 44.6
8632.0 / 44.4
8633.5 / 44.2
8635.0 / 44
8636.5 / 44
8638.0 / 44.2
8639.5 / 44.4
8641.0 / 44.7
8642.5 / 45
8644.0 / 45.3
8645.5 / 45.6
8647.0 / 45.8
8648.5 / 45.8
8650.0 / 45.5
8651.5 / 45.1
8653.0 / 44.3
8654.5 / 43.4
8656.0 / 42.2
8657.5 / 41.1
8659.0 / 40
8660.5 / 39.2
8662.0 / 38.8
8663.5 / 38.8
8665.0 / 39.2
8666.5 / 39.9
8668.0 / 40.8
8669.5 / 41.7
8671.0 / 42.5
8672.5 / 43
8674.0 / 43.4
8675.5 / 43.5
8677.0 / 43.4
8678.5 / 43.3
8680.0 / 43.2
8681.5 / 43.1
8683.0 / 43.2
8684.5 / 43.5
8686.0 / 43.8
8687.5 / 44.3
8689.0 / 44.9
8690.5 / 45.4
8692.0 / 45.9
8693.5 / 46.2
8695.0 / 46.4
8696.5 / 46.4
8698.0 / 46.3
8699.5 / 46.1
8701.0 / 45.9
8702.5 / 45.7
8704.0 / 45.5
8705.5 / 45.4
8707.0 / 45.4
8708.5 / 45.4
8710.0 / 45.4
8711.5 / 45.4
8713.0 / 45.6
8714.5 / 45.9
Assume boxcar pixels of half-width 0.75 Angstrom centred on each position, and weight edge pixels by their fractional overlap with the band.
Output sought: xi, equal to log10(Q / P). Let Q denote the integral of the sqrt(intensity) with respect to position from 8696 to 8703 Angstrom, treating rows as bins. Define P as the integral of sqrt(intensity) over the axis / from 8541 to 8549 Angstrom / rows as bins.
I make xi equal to -0.02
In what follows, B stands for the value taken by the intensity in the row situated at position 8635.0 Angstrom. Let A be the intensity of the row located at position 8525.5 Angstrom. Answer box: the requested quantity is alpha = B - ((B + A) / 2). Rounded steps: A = 43.6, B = 44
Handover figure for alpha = 0.2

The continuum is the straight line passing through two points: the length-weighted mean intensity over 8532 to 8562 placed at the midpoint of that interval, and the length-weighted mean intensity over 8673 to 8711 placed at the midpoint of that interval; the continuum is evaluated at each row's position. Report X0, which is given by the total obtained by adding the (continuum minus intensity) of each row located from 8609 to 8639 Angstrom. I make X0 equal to -8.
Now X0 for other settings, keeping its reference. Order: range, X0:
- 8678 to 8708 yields -3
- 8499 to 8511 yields -26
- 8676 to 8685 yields 8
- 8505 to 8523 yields -35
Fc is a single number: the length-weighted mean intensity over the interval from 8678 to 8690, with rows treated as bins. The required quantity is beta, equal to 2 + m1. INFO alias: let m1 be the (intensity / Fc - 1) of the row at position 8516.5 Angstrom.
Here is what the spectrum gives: 1.98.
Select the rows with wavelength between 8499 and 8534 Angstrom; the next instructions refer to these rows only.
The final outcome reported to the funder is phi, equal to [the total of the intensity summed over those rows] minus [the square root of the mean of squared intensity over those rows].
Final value 953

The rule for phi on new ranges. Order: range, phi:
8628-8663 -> 963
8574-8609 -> 1027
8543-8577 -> 948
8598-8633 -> 971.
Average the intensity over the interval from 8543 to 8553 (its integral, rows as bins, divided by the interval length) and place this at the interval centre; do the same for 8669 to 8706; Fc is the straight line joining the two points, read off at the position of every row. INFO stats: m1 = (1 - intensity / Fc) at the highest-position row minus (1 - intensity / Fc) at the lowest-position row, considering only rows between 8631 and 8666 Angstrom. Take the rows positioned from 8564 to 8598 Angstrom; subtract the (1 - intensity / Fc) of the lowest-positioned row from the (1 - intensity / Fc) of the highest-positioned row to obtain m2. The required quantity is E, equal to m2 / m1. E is 0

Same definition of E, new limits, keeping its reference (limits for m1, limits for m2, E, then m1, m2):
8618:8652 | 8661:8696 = 5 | -0.03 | -0.15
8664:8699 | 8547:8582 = 1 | -0.14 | -0.12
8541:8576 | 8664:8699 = 1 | -0.15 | -0.14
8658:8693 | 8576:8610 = -1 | -0.11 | 0.09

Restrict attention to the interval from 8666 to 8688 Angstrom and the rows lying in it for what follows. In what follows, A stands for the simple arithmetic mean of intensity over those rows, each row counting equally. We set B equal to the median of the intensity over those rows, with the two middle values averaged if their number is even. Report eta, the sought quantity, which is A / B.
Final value 0.99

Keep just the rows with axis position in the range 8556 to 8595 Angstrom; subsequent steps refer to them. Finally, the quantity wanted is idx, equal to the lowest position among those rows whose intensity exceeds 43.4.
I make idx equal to 8557.0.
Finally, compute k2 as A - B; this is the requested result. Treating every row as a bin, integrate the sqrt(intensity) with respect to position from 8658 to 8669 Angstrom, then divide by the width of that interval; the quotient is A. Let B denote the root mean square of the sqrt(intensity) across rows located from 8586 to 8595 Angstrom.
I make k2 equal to -0.62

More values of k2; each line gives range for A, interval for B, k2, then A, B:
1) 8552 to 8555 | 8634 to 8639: -0.08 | 6.6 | 6.64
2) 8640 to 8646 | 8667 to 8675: 0.21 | 6.7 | 6.50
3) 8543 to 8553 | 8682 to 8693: -0.31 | 6.4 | 6.67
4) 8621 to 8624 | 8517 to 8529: 0.06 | 6.6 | 6.58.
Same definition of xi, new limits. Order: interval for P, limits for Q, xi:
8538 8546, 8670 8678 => 0.02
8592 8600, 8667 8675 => -0.03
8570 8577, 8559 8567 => 0.05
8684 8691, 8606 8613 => -0.01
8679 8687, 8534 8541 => -0.08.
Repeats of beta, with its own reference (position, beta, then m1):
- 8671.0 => 1.97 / -0.03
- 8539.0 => 1.89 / -0.11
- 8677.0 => 1.99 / -0.01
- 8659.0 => 1.92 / -0.08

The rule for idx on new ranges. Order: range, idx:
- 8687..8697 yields 8687.5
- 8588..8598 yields 8588.5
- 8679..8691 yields 8684.5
